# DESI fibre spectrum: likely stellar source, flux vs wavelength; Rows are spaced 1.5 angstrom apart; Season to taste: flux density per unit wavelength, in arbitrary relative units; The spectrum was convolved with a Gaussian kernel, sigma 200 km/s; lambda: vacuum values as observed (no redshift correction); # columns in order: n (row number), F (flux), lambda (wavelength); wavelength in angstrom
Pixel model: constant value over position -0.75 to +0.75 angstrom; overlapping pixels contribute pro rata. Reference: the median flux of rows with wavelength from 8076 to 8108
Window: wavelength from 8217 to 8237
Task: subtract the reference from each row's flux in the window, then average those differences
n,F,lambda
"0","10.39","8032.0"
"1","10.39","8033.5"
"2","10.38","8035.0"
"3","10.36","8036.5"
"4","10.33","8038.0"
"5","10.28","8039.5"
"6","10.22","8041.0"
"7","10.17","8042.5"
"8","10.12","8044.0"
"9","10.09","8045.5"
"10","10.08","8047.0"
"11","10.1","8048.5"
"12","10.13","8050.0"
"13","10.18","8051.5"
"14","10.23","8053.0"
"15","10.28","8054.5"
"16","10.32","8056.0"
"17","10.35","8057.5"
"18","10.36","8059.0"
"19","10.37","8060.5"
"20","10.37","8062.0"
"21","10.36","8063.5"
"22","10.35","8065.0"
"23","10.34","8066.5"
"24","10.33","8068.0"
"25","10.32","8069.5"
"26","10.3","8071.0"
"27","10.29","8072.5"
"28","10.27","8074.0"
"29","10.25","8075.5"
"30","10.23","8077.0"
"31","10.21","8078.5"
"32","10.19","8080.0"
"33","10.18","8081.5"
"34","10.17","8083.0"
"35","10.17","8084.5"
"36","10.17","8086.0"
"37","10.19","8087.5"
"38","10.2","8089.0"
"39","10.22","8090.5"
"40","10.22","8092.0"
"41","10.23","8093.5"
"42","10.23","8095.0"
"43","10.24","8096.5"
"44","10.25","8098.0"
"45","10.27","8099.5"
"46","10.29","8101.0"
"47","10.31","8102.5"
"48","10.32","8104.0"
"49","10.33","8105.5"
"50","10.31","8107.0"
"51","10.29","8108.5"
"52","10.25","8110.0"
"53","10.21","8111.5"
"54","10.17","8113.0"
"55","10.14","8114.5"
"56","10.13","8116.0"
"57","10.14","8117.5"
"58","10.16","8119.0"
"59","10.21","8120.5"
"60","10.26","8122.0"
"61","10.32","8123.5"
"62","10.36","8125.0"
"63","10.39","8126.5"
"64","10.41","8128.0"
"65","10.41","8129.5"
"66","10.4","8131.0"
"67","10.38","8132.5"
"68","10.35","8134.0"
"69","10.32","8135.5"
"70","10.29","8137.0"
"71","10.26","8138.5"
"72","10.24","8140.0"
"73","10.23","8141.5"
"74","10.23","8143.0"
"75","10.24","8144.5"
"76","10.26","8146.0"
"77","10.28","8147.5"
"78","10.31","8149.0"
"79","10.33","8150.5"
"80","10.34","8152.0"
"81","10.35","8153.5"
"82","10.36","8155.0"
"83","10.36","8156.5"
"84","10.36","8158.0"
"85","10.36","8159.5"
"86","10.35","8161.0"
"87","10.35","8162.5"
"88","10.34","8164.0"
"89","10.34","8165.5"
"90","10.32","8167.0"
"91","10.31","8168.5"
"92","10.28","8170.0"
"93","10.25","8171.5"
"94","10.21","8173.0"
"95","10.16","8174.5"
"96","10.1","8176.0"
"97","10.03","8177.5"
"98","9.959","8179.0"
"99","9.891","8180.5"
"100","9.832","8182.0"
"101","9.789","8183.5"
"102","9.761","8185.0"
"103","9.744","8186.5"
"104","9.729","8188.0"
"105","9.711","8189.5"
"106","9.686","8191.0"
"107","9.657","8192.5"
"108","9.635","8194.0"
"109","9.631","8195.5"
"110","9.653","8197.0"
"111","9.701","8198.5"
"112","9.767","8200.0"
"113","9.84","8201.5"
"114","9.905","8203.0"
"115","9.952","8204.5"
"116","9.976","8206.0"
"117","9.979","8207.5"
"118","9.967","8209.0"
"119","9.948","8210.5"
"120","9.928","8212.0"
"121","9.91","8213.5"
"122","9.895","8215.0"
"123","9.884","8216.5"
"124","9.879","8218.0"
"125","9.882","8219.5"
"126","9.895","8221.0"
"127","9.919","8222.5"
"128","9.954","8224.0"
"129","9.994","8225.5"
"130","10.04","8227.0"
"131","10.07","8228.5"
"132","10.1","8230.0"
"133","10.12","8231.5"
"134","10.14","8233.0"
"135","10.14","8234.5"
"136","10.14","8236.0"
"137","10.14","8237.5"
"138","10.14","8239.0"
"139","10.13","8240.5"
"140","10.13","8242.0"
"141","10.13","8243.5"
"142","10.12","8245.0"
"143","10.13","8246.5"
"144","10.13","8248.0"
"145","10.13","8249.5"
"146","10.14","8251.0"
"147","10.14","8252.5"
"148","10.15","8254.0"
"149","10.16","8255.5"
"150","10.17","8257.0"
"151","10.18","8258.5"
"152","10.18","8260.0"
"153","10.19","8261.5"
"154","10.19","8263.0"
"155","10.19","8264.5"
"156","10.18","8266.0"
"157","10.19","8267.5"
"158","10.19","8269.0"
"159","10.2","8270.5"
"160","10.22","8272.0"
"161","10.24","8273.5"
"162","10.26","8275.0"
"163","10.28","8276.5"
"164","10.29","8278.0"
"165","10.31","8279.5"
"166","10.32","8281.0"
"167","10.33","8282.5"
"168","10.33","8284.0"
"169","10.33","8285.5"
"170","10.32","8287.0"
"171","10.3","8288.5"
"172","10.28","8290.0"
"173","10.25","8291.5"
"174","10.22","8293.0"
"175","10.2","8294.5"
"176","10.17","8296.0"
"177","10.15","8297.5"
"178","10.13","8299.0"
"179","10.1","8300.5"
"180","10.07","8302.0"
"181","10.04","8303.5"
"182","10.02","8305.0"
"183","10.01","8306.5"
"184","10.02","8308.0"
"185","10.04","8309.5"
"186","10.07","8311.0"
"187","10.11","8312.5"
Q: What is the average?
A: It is -0.21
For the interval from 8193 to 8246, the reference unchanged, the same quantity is -0.27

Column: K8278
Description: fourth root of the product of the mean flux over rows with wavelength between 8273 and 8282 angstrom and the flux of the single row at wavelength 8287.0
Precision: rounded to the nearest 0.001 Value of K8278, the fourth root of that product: 3.210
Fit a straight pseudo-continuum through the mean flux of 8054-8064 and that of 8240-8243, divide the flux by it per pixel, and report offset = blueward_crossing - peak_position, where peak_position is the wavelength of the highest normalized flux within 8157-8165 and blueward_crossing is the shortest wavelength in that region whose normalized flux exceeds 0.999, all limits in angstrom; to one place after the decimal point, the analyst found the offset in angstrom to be -1.5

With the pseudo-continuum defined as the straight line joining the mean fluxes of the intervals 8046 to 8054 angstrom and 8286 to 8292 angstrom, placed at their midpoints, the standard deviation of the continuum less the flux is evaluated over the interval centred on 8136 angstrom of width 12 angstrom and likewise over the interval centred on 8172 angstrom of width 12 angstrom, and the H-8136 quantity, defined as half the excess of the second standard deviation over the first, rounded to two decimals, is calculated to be 0.02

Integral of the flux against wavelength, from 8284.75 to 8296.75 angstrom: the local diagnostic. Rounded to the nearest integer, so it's 123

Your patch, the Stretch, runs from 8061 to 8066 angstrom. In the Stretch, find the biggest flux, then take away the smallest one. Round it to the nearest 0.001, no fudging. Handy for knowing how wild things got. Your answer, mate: 0.020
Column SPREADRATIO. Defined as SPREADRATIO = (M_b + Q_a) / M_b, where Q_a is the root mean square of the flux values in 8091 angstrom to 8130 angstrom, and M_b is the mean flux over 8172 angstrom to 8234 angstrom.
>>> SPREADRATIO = 2.04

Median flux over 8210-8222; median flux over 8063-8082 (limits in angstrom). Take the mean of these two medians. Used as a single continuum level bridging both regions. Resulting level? 10.1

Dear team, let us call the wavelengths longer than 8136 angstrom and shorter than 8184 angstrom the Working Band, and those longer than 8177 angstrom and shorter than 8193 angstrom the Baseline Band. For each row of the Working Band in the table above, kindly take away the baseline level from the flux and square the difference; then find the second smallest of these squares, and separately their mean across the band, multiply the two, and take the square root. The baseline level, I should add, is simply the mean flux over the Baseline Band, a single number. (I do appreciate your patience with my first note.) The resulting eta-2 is 0.02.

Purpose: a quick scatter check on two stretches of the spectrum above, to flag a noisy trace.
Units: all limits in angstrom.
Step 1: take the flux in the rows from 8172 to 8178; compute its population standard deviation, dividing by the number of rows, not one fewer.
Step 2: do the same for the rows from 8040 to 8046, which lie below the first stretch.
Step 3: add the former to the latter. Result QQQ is 0.12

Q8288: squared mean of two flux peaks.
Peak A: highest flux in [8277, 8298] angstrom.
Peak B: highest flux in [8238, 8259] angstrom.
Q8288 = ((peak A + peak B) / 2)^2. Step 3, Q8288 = 105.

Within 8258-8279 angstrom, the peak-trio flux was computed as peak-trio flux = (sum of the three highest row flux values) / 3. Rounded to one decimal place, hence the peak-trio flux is 10.3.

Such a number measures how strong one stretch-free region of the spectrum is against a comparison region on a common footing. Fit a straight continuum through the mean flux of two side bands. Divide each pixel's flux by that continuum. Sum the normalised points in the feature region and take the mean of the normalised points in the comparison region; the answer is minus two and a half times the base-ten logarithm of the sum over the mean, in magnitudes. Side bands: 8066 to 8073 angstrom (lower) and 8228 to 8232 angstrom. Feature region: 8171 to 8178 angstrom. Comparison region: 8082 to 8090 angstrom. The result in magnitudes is -1.76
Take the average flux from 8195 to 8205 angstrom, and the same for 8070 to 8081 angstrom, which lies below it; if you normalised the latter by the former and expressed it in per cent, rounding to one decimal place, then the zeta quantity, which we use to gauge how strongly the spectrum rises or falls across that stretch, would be 104.8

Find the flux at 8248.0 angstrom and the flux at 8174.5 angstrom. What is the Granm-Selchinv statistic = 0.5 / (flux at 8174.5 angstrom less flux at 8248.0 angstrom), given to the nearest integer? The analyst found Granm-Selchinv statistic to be 17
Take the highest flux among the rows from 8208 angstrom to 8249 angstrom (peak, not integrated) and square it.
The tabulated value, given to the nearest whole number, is 103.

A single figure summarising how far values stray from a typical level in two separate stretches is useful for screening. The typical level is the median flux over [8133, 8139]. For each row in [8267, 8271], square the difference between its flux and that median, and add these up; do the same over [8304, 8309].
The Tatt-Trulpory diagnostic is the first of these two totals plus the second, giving 0.29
